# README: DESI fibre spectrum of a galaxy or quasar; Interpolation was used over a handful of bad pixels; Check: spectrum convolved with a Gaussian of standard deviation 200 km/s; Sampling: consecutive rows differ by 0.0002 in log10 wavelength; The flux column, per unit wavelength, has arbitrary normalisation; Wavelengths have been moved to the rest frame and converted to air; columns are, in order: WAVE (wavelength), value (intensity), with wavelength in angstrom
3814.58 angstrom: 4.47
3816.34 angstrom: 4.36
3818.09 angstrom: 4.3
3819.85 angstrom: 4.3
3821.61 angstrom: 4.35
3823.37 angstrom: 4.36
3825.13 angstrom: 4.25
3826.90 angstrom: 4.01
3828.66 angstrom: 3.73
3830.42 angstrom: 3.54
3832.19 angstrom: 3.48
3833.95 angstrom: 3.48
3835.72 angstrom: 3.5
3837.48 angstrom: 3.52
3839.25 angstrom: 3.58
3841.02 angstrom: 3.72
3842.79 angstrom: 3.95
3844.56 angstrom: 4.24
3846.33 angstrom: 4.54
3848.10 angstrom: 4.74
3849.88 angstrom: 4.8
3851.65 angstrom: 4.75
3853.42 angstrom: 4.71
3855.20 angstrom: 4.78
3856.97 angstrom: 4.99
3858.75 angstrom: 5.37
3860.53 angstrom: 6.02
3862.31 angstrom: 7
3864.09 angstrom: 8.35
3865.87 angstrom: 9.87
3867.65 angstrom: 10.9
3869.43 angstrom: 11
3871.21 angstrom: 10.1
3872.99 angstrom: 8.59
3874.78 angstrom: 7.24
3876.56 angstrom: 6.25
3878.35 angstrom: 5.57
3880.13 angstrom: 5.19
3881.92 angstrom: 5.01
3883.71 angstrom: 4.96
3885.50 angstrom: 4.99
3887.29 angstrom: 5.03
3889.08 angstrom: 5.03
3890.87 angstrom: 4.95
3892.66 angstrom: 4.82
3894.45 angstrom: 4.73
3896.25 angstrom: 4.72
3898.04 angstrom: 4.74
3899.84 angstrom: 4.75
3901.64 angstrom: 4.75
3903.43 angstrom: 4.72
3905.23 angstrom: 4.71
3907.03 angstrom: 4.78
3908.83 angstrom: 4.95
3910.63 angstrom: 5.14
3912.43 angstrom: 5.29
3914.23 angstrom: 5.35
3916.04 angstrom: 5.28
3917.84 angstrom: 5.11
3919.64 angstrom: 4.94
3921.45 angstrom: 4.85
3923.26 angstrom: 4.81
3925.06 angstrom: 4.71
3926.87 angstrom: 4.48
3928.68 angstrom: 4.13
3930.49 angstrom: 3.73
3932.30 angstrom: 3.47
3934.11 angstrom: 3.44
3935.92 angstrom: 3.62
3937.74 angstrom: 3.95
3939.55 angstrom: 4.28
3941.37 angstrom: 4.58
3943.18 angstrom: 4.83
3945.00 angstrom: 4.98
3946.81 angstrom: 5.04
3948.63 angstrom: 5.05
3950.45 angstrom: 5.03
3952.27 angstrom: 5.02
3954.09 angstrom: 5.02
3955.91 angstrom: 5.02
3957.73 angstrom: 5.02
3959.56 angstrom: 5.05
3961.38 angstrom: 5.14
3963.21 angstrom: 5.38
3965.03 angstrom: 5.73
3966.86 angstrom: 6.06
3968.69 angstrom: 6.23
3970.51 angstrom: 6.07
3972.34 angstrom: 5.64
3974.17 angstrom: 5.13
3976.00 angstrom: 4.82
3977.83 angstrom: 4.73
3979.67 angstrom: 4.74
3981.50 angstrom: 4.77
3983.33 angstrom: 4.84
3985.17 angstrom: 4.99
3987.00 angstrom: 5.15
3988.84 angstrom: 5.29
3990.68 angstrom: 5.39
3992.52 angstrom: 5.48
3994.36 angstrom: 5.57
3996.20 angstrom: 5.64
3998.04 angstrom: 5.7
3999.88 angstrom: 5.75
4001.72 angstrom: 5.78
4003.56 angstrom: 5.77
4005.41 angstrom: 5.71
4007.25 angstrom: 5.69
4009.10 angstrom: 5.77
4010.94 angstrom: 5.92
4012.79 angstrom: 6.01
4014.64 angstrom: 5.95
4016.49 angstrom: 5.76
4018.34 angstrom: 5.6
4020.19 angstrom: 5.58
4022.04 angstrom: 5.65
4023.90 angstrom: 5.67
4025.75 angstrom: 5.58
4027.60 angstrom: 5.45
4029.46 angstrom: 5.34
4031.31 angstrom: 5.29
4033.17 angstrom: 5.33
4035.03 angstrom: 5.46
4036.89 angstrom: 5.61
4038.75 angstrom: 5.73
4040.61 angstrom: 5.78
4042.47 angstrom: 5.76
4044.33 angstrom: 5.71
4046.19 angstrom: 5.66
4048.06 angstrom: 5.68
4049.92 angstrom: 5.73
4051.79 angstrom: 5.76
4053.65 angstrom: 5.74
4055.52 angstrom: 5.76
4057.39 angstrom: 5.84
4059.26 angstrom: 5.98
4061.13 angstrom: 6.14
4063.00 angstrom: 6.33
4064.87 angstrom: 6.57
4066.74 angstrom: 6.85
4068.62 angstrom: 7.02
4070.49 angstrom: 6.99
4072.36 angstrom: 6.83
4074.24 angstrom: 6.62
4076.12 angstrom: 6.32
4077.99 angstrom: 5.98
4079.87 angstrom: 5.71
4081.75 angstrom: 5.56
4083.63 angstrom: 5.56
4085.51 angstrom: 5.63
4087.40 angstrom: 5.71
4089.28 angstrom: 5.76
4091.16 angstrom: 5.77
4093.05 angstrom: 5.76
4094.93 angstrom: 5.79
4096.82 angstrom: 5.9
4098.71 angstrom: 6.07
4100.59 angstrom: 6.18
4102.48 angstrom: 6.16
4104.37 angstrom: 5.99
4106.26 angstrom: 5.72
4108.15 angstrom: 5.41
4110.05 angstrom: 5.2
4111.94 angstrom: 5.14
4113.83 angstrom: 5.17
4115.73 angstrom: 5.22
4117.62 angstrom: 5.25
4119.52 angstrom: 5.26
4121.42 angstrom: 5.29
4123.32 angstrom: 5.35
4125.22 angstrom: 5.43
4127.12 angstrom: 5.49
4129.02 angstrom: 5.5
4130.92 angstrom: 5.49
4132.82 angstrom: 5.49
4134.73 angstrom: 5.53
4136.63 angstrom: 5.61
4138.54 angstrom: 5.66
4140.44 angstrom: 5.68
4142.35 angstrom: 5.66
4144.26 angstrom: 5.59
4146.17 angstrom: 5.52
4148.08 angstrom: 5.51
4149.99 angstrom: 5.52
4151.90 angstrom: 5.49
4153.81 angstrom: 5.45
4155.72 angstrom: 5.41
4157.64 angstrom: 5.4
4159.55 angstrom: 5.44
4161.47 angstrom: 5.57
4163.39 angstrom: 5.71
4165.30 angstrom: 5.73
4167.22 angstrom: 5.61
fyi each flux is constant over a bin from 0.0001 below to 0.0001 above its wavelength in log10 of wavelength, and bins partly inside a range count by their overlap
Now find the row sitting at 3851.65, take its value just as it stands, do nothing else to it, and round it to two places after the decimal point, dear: 4.75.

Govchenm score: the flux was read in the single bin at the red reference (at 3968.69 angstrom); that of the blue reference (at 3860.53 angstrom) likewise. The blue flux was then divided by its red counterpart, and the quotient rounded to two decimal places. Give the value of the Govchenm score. 0.97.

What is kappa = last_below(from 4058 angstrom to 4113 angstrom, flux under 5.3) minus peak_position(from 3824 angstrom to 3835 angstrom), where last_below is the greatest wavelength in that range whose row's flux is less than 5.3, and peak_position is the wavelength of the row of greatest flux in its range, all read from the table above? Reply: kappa 286.8 angstrom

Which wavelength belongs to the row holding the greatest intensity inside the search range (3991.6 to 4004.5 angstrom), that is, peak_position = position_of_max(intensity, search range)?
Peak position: 4001.72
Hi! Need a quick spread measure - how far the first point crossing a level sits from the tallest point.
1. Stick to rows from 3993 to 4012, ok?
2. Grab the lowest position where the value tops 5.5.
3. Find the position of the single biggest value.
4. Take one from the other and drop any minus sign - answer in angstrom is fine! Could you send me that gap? 16.6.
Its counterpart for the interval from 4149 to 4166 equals 15.3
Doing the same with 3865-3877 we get 3.6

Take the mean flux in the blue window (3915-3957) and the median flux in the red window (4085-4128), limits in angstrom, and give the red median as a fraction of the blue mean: 1.23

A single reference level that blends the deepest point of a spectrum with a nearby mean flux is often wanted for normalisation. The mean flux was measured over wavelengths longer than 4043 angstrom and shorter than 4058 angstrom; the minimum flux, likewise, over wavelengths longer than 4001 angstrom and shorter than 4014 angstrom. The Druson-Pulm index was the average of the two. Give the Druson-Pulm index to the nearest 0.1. 5.7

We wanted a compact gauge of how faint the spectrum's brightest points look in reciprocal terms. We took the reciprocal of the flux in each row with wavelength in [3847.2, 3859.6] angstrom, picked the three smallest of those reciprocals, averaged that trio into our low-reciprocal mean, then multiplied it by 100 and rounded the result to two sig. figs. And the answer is 20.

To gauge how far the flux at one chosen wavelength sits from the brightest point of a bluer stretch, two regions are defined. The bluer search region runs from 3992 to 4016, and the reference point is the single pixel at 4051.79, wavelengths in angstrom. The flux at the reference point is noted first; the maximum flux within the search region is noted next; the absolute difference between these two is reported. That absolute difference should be 0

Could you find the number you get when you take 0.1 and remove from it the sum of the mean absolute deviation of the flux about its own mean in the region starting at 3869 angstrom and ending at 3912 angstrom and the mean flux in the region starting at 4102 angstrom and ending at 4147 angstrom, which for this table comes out -6.6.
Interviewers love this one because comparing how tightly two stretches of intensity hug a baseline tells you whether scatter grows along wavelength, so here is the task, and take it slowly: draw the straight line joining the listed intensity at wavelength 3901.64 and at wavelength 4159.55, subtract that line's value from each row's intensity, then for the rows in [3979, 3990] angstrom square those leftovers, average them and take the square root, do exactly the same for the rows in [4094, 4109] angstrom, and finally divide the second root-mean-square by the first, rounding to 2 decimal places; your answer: 3.43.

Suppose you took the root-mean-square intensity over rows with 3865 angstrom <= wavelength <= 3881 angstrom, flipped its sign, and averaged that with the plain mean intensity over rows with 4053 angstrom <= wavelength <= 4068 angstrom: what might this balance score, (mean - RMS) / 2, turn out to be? -1.2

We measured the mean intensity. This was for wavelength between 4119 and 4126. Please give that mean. 5.33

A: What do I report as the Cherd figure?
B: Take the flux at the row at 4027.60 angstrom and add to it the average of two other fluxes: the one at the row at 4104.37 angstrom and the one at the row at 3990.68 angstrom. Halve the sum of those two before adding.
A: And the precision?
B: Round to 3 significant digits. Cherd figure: 11.1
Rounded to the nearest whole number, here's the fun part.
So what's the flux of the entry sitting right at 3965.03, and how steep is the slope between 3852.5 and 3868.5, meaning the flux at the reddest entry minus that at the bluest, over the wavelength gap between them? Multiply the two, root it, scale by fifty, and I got 79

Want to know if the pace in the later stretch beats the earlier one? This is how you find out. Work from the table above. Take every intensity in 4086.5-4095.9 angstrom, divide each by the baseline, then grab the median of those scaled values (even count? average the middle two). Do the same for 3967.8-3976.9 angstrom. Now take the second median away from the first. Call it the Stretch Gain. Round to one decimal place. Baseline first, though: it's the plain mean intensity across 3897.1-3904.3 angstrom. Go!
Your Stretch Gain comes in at 0.0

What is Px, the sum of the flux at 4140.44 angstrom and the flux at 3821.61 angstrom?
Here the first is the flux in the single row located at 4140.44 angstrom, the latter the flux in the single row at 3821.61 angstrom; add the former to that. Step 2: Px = 10.0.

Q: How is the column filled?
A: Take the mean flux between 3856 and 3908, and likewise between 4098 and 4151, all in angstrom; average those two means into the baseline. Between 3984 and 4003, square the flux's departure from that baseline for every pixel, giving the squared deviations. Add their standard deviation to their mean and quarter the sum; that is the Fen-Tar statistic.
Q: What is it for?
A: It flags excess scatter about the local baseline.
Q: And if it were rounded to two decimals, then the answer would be 0.11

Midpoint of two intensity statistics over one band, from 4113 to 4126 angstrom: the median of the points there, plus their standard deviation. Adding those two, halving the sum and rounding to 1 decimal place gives 2.7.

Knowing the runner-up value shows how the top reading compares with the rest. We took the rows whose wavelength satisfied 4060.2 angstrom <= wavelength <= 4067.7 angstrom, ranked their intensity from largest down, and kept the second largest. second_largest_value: 6.57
